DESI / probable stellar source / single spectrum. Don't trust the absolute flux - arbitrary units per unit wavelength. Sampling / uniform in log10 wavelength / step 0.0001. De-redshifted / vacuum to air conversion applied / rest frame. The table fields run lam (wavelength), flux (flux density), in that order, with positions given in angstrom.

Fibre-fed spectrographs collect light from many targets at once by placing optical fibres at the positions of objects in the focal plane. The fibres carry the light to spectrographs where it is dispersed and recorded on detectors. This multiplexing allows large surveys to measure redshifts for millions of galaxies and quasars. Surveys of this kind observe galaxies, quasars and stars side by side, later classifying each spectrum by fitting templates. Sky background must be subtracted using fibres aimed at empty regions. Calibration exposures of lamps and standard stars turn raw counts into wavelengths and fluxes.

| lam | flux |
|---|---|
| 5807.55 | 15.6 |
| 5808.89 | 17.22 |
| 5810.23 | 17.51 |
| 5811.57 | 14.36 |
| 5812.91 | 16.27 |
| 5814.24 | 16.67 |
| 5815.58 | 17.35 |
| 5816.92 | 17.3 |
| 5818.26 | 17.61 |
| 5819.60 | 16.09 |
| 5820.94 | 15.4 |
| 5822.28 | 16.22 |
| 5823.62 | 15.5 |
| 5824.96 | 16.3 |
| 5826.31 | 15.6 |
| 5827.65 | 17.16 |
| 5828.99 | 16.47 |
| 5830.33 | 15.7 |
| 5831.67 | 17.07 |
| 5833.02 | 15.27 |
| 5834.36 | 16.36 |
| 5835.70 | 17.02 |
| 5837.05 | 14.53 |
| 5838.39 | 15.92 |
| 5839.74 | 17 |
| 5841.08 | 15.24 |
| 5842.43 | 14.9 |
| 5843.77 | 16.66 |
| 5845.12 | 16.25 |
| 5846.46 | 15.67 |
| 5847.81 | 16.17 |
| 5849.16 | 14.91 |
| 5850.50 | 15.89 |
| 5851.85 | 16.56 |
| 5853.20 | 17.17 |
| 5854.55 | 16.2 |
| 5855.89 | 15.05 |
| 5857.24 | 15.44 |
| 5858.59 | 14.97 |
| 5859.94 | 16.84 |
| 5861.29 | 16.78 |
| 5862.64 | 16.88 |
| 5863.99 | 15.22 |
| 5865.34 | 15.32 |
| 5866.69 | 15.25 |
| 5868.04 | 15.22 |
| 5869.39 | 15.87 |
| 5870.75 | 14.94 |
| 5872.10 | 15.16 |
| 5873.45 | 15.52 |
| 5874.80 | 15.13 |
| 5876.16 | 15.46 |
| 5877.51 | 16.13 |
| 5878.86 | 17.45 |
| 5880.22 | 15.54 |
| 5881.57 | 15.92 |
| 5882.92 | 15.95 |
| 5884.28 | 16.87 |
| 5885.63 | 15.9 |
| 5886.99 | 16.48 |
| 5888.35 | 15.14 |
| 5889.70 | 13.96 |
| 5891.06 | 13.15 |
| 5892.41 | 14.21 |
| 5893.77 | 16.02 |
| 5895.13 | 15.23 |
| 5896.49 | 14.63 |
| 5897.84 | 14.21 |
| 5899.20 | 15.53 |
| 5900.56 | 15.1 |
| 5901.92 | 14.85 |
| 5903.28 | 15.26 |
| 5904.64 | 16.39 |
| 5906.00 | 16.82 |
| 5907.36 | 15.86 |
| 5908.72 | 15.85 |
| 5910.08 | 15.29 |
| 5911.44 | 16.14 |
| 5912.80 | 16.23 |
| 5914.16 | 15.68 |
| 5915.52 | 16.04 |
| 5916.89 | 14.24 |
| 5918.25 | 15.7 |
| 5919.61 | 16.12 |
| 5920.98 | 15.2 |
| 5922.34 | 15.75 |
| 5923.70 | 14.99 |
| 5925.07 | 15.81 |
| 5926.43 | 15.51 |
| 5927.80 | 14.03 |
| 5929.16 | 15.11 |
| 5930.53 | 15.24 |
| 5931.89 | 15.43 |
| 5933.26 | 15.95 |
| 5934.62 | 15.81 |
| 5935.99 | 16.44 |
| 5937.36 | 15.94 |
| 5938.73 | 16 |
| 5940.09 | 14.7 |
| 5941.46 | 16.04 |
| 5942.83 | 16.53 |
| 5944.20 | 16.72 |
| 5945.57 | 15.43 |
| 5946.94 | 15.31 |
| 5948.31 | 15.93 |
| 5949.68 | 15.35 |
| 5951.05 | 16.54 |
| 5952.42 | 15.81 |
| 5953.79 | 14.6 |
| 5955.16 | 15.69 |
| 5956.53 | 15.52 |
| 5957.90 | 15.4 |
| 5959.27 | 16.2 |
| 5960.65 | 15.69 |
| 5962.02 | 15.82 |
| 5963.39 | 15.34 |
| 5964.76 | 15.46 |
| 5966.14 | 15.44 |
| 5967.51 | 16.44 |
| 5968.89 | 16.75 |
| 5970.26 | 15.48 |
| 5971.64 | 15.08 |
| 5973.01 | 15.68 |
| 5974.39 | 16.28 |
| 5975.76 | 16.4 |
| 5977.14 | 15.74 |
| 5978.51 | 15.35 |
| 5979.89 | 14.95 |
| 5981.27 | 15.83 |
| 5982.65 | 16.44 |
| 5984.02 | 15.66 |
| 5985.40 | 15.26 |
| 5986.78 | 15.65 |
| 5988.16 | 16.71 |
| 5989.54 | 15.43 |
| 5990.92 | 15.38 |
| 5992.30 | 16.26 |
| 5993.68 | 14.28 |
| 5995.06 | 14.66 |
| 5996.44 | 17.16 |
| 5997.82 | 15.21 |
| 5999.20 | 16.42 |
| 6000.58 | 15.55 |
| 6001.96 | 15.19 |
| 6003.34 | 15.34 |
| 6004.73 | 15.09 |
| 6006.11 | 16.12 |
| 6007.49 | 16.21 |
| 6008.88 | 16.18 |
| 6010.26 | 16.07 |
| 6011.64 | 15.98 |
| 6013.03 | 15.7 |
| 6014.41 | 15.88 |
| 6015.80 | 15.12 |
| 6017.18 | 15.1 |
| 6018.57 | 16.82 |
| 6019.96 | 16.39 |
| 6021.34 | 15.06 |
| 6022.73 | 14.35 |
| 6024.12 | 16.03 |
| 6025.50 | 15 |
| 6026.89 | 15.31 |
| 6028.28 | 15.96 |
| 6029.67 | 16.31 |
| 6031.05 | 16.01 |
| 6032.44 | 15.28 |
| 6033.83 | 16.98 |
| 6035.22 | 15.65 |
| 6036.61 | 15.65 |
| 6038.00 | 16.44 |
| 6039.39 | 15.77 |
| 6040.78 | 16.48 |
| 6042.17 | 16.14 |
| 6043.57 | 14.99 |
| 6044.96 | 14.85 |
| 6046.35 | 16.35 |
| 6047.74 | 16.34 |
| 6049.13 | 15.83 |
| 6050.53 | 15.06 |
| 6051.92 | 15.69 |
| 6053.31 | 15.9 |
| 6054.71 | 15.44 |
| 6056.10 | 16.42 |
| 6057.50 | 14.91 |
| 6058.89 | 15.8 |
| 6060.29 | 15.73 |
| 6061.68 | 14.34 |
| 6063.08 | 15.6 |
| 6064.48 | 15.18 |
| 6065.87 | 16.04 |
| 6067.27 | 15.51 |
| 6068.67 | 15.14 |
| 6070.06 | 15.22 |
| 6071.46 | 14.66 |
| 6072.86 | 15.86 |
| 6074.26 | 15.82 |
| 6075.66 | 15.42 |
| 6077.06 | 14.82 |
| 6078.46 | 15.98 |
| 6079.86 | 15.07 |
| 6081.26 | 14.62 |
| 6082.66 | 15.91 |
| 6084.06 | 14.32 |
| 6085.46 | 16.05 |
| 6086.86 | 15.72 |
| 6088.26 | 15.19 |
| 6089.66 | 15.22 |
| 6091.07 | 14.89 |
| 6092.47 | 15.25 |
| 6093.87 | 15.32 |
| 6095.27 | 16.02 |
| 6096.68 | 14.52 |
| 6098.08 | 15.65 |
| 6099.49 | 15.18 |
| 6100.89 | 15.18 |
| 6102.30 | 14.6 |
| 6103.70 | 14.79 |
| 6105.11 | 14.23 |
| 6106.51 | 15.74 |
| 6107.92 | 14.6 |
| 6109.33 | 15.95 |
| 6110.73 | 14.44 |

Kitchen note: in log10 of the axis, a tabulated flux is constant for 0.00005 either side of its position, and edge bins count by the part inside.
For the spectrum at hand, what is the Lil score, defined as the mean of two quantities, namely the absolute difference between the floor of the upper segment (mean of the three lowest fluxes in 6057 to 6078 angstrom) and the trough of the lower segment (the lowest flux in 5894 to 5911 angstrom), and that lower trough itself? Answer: 7.30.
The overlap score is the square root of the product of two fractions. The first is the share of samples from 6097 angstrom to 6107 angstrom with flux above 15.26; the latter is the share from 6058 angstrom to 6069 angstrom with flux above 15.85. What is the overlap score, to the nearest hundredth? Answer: 0.19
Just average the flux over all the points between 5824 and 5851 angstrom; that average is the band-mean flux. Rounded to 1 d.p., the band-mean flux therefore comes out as 16.0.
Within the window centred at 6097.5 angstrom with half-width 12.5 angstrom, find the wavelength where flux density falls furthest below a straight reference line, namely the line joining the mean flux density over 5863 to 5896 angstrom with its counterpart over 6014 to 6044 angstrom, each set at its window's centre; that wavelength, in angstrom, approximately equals 6105.11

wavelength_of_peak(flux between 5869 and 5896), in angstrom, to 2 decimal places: 5878.86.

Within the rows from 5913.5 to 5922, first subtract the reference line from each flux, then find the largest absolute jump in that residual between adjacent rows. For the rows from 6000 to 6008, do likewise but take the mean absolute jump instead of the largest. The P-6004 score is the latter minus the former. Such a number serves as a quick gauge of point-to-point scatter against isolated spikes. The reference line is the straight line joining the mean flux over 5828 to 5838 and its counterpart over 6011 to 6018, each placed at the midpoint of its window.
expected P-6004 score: -1.4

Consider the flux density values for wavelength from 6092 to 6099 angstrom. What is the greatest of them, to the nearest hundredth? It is 16.02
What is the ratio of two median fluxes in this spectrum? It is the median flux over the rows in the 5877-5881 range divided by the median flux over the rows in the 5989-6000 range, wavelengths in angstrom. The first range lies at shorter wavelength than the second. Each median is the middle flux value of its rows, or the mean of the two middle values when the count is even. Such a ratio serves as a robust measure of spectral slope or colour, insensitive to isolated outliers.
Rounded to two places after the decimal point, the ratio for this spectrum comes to 1.05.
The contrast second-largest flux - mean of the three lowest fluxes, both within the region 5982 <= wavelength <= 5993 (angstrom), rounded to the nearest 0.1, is 1.1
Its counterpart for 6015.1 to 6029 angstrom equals 1.6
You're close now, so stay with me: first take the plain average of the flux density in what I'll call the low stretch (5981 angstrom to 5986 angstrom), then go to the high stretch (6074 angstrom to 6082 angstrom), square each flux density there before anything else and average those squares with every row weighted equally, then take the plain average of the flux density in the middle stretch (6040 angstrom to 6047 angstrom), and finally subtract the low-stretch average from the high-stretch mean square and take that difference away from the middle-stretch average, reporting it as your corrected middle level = -202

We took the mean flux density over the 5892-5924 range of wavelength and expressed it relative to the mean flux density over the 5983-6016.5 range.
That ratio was 0.99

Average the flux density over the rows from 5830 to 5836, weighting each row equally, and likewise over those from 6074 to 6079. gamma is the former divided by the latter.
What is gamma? 1.05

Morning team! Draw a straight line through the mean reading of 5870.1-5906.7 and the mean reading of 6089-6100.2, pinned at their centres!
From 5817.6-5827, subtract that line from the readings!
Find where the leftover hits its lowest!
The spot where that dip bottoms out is 5820.94 angstrom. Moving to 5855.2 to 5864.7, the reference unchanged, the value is 5858.59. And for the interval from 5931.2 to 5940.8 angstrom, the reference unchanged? 5940.09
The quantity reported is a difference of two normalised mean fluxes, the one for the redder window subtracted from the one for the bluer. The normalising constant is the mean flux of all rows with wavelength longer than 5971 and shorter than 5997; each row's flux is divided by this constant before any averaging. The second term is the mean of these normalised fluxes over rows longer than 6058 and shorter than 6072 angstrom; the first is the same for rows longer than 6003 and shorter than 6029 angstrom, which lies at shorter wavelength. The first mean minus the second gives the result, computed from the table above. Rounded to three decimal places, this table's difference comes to 0.022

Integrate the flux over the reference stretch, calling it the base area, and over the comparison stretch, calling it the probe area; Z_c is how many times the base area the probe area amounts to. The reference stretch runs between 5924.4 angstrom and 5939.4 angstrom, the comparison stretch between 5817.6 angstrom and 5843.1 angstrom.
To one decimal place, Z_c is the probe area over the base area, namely 1.8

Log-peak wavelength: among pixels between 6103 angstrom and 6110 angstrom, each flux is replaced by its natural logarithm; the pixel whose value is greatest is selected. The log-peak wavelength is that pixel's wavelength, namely 6109.33 angstrom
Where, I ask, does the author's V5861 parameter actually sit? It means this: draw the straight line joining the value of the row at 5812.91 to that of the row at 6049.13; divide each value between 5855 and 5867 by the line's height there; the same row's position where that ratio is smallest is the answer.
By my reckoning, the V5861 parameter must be 5858.59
